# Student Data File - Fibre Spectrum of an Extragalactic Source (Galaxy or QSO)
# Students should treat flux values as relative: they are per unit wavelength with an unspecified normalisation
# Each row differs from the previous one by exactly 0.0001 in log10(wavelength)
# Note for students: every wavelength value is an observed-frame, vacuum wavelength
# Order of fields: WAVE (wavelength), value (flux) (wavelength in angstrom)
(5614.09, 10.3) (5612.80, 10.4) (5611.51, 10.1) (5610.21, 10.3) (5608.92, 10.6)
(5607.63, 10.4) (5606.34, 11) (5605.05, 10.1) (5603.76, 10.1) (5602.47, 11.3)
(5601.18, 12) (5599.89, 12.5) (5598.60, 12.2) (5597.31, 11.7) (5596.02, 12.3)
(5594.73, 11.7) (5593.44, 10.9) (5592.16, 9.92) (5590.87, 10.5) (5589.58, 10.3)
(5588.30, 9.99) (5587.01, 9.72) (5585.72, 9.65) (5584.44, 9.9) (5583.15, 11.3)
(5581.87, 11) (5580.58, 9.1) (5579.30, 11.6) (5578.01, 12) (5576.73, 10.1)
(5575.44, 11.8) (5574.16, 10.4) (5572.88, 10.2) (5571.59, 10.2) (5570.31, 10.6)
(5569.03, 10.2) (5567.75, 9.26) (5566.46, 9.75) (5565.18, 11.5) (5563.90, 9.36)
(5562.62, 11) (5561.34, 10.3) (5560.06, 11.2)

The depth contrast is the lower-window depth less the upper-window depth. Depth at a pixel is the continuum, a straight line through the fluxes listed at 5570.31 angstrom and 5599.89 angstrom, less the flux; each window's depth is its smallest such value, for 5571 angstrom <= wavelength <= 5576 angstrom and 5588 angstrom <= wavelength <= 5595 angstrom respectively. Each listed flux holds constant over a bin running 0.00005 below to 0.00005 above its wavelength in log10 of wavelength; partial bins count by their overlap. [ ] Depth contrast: -1.3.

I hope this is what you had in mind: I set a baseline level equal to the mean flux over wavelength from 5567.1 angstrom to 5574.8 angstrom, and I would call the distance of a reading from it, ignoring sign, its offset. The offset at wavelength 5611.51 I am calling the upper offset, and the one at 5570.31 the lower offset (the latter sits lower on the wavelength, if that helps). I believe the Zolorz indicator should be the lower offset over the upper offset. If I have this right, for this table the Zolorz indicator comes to 11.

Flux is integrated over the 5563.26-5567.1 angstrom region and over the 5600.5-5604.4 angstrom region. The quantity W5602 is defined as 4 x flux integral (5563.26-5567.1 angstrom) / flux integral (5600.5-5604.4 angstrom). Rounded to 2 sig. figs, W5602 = 3.6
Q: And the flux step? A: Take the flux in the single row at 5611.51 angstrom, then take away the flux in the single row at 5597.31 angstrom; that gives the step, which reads -1.6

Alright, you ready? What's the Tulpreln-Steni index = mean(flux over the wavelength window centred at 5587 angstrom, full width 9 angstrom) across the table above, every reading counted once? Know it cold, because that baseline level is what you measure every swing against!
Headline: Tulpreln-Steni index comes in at 10.2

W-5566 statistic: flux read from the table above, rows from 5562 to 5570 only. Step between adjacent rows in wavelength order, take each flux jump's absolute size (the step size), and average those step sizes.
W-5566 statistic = 1.4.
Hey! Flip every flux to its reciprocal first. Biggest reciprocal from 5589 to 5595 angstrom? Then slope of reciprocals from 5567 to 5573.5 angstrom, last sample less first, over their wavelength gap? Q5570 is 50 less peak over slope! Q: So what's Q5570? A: 102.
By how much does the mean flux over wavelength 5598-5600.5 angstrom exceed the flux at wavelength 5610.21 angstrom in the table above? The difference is 2.0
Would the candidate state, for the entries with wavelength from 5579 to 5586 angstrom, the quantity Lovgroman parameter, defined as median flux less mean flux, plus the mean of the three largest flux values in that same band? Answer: 11.3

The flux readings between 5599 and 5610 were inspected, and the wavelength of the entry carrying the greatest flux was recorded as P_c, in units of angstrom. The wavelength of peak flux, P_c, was 5599.89 angstrom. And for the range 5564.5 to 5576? 5575.44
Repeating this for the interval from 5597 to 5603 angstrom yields 5599.89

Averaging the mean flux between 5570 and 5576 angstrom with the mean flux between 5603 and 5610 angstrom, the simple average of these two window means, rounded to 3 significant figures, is 10.5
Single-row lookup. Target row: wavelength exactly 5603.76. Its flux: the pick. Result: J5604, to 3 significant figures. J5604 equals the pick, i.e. 10.1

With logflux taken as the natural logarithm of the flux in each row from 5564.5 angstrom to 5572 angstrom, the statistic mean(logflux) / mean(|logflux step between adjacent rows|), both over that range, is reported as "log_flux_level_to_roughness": 30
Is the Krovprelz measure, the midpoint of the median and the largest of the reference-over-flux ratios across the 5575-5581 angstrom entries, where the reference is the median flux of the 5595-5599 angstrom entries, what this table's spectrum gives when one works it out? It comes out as 1.20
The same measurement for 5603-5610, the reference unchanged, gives 1.19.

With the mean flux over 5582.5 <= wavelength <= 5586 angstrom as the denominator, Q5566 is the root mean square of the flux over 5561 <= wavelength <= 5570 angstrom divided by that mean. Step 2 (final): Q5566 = 0.99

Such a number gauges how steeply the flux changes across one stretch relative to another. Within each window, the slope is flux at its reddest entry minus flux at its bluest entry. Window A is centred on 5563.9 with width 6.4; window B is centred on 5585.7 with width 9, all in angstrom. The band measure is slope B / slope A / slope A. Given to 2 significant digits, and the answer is -2.3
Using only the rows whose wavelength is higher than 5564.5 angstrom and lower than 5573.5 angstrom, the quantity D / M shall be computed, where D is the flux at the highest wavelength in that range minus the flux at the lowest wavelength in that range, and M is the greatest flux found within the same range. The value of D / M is -0.11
